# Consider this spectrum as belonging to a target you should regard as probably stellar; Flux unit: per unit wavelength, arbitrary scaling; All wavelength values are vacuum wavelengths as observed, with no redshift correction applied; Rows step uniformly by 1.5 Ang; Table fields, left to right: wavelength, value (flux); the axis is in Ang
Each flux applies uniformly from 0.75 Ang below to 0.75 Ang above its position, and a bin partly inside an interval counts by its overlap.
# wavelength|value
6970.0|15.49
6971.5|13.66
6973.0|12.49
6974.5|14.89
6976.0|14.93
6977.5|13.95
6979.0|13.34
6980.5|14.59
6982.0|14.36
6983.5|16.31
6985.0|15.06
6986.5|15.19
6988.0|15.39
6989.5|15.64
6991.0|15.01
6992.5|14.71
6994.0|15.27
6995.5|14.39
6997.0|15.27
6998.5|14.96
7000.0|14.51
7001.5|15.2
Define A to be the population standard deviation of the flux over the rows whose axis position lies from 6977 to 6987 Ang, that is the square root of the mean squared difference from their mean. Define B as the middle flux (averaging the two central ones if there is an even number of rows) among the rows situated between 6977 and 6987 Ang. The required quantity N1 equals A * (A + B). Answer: 14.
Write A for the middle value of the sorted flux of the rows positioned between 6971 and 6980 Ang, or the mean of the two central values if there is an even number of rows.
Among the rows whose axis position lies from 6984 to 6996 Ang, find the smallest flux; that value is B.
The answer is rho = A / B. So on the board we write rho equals 0.96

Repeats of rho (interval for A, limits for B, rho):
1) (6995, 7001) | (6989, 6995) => 1.00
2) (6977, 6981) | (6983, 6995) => 0.95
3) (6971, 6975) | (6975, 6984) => 1.02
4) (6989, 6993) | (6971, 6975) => 1.20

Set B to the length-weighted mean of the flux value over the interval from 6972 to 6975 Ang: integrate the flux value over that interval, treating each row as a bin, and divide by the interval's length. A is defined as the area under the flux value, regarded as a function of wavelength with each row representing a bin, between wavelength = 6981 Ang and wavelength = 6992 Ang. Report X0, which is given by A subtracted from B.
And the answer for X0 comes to -154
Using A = 168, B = 13.6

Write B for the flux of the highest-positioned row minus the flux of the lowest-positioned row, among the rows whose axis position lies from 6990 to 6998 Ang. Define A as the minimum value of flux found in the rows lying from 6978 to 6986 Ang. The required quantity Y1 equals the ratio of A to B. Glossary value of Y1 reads 51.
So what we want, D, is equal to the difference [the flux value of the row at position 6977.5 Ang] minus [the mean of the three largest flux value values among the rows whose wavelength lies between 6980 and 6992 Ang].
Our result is -1.8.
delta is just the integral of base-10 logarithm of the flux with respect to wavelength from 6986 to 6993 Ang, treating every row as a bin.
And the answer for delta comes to 8.27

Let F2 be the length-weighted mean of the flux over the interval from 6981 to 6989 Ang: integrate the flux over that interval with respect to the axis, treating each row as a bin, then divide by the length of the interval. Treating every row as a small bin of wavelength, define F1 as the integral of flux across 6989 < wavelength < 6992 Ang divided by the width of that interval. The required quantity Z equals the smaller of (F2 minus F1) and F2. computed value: 0.0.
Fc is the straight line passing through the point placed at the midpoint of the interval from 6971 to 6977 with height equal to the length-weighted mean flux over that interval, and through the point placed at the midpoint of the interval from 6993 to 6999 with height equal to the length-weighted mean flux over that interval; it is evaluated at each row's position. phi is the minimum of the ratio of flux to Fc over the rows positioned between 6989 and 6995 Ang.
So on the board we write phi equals 0.99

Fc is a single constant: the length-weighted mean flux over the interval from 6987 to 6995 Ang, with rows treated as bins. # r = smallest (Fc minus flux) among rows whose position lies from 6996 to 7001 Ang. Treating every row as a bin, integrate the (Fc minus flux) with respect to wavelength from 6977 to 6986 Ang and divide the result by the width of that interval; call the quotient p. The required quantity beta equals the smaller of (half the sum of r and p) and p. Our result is 0.23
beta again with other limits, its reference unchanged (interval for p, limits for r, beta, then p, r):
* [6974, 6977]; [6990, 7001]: 0.13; 0.3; -0.1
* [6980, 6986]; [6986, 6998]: -0.19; 0.1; -0.5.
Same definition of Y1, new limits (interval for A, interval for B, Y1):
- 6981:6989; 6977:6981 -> 22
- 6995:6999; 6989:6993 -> -15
